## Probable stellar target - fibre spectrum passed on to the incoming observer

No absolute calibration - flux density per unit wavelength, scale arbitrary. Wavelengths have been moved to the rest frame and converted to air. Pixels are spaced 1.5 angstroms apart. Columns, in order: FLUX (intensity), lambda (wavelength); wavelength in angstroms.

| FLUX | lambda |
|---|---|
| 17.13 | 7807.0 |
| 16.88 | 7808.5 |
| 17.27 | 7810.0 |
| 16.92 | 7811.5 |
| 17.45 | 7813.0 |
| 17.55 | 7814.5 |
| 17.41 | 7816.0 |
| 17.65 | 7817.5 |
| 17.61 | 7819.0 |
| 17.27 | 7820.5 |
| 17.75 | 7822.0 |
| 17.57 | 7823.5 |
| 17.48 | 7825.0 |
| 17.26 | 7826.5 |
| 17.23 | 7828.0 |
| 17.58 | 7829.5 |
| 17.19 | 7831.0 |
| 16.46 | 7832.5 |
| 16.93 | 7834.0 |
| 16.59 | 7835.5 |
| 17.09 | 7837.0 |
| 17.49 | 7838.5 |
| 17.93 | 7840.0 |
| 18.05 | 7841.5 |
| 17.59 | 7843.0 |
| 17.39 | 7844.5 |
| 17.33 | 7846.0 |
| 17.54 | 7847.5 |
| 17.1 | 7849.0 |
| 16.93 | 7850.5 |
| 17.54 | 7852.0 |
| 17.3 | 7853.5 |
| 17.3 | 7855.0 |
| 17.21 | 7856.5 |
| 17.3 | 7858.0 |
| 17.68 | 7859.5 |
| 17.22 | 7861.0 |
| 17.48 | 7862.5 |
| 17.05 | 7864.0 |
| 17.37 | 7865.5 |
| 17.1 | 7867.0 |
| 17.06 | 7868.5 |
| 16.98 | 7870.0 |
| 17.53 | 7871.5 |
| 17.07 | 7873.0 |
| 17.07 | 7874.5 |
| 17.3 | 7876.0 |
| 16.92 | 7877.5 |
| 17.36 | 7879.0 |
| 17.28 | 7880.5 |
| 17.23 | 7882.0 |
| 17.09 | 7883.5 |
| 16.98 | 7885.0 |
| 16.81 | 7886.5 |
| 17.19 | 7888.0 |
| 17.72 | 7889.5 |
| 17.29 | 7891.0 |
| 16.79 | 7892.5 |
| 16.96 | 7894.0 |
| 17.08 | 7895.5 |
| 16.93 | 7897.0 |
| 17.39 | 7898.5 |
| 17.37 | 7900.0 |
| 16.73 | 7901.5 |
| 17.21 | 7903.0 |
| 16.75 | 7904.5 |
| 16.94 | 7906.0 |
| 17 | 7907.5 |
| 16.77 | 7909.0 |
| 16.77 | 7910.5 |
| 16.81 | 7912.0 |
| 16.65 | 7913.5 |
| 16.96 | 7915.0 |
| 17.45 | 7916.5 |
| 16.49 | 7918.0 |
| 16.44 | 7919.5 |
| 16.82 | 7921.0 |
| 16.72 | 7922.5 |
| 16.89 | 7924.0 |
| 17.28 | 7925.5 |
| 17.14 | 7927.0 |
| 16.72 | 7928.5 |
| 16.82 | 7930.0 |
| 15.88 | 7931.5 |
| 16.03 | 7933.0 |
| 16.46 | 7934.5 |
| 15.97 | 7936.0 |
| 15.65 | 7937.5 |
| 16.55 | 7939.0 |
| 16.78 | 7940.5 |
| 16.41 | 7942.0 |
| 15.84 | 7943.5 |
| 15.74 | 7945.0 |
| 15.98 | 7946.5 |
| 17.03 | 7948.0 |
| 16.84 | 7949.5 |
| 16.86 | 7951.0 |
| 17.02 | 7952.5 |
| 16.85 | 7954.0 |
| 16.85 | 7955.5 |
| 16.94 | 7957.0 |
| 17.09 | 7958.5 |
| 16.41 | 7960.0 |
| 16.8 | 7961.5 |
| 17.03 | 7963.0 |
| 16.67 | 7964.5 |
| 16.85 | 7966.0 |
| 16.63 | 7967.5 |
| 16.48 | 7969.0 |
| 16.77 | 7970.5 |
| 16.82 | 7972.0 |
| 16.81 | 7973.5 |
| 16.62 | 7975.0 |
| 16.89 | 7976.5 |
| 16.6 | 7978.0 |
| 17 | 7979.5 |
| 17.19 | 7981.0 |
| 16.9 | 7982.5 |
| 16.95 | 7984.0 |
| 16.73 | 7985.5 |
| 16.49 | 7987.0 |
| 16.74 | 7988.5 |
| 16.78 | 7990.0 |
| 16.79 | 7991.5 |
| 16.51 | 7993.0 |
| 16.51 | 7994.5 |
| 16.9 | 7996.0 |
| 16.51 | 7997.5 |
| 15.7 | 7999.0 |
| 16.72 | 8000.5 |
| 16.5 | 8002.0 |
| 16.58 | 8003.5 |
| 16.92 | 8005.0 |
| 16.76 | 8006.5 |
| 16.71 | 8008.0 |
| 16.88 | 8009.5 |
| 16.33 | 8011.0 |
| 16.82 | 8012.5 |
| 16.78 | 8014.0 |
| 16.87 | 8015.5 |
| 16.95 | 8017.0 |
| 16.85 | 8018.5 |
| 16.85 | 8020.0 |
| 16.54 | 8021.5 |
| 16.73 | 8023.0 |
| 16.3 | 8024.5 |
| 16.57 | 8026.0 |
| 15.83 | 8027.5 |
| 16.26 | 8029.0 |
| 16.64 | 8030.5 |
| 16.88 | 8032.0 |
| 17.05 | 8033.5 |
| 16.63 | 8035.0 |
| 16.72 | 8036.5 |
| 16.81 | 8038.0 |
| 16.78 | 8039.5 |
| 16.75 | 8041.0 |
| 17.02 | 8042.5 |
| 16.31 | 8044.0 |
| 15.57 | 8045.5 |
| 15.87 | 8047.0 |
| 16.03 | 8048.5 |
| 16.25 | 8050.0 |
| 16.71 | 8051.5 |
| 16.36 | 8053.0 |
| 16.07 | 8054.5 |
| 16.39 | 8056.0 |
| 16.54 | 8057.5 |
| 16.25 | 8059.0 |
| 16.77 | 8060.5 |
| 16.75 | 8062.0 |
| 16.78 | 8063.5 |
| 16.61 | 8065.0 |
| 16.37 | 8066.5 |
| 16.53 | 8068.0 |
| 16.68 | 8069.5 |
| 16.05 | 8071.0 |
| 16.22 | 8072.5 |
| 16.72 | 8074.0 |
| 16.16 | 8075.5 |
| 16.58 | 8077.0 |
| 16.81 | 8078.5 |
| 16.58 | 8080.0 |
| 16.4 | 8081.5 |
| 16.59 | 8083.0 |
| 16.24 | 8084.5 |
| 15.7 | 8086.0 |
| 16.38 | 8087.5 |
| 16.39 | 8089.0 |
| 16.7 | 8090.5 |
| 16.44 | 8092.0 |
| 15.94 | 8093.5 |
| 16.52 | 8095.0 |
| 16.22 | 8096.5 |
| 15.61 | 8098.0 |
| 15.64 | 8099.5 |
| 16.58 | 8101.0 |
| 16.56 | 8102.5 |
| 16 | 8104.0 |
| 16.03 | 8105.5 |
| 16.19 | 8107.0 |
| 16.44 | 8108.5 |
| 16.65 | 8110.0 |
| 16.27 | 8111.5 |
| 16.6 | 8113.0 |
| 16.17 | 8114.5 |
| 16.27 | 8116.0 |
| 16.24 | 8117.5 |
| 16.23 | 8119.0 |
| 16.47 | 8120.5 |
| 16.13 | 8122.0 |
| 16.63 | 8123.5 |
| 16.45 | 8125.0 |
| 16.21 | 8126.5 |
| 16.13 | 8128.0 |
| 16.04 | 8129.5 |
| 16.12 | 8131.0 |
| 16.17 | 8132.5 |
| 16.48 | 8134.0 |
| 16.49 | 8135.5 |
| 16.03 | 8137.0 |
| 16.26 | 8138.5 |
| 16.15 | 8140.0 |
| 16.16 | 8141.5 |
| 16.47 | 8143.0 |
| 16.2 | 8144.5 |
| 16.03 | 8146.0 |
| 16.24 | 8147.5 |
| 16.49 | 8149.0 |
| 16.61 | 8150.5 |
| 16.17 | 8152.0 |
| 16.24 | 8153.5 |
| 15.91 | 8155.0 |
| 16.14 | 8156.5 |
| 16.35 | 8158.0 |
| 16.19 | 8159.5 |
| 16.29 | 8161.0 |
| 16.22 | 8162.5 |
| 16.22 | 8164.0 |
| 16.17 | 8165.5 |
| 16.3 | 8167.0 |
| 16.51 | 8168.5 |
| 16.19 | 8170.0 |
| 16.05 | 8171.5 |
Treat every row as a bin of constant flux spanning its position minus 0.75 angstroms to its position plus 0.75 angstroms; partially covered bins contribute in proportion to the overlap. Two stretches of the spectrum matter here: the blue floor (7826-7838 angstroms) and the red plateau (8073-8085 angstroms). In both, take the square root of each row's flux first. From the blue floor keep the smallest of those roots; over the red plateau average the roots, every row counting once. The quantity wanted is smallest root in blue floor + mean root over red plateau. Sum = 8.12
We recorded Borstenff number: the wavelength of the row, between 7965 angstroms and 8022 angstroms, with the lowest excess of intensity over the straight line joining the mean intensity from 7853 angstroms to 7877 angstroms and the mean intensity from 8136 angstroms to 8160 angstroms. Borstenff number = 7999.0 angstroms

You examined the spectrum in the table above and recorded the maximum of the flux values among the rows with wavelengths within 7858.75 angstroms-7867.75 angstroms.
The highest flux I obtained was 17.68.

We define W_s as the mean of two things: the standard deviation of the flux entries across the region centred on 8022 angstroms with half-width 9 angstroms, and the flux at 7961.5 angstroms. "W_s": 8.56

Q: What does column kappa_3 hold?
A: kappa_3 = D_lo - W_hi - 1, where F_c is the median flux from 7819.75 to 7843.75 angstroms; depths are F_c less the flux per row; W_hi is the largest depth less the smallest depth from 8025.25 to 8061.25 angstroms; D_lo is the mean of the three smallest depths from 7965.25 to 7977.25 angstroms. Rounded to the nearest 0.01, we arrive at -1.96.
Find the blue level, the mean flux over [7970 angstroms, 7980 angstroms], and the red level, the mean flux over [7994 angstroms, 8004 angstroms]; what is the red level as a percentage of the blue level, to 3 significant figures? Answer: 98.2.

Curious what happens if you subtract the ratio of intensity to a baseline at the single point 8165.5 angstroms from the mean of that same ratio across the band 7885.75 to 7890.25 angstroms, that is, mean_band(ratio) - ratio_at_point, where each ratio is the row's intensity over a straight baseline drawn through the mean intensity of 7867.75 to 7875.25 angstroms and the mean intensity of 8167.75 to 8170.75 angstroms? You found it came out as 0.0199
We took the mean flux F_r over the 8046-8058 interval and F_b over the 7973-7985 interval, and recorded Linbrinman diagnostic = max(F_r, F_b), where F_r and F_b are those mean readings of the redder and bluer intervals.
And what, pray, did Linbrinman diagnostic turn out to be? 16.9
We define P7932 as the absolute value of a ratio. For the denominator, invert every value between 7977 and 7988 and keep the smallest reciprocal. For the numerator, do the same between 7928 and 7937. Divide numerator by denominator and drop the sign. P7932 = 1.02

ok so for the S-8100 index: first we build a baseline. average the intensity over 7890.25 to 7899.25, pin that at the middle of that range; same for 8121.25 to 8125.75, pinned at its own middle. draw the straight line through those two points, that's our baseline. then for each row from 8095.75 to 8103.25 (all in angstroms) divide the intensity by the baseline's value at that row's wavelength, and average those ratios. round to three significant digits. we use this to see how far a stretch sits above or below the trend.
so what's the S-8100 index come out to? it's 0.979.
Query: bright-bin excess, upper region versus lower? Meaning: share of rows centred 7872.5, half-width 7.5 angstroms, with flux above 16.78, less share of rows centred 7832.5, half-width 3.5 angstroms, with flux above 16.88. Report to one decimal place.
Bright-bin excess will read 0.4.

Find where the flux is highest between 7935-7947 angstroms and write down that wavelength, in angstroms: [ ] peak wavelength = 7940.5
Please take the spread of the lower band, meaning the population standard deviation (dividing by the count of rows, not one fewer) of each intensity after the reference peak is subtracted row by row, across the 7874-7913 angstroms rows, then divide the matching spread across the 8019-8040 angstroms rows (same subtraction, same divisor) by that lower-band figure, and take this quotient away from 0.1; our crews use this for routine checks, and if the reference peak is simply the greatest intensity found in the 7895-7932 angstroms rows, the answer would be -1.1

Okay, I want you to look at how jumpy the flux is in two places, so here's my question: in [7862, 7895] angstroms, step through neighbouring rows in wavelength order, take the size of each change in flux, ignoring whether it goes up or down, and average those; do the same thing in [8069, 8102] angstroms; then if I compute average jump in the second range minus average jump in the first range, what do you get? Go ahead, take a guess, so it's 0.12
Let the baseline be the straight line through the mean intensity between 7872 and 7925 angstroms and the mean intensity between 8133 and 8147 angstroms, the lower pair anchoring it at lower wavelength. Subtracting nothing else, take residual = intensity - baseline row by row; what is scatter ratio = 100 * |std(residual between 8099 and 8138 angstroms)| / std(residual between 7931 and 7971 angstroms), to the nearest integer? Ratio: 53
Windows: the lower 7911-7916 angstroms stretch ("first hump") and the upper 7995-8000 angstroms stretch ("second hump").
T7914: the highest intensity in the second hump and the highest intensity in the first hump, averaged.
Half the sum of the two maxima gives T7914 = 16.93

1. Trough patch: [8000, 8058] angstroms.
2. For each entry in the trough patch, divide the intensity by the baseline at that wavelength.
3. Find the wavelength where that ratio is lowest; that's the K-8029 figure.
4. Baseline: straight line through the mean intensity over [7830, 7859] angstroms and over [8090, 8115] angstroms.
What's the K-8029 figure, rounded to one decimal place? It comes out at 8045.5 angstroms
